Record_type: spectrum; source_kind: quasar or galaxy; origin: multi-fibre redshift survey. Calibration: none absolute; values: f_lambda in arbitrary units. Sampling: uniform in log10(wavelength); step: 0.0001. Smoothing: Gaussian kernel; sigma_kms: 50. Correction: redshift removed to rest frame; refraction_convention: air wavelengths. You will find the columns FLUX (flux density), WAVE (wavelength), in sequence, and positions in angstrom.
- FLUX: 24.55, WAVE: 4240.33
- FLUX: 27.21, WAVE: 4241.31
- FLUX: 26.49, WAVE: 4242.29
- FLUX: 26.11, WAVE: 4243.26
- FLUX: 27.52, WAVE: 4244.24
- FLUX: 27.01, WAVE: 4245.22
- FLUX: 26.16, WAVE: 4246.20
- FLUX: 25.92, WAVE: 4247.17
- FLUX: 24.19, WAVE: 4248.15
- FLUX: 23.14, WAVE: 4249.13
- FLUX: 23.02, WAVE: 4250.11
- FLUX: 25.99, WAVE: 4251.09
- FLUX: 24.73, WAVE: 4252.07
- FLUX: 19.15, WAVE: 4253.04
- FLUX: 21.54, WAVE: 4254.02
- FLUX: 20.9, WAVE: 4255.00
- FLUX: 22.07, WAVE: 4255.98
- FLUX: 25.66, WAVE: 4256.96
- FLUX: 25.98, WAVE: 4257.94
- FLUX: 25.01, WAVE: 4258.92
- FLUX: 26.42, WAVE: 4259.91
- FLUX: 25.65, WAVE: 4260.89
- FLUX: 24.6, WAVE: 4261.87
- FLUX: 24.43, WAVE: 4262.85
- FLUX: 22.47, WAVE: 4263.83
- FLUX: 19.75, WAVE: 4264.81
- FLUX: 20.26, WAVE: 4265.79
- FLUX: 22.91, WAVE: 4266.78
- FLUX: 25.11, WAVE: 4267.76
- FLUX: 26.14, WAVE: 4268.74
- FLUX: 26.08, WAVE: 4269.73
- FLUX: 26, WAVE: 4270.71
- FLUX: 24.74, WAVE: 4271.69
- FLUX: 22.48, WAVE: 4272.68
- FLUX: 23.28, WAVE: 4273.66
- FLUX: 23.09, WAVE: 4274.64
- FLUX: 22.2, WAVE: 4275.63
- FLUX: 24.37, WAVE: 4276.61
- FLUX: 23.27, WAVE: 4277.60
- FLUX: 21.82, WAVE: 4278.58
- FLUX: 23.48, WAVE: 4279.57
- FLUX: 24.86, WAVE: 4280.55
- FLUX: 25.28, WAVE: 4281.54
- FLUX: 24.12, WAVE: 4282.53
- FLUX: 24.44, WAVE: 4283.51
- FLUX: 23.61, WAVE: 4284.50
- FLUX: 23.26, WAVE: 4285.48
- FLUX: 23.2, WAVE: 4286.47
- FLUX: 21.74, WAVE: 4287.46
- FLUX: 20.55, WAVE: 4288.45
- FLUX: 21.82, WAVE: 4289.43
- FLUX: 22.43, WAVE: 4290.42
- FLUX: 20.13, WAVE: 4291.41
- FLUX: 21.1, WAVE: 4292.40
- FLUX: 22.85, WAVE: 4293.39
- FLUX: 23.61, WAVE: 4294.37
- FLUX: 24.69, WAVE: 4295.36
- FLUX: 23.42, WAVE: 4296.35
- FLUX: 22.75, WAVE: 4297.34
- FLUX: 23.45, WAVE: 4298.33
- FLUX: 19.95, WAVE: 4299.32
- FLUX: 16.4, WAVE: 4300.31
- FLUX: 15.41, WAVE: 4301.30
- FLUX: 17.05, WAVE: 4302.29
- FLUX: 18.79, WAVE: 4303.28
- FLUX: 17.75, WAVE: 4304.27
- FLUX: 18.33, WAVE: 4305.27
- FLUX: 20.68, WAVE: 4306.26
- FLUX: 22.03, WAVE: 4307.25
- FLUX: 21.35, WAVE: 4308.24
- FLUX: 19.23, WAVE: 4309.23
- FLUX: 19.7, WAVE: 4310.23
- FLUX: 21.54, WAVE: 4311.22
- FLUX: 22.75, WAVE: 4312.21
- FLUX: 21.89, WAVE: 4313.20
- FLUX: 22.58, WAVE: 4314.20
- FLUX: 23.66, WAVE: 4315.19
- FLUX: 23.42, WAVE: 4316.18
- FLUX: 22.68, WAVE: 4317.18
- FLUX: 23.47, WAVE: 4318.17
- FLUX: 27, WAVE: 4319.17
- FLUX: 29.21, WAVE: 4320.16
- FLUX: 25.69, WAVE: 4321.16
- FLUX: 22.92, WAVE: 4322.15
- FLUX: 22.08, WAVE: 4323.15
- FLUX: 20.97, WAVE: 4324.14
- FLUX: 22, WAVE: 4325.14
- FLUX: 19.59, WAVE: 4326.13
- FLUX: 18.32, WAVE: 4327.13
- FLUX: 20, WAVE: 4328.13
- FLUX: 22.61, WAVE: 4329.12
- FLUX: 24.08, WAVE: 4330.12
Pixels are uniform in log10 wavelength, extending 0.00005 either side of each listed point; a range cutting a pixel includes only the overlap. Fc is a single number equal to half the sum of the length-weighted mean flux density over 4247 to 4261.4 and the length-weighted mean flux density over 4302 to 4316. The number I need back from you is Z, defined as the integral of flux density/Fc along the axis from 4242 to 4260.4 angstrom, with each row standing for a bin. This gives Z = 20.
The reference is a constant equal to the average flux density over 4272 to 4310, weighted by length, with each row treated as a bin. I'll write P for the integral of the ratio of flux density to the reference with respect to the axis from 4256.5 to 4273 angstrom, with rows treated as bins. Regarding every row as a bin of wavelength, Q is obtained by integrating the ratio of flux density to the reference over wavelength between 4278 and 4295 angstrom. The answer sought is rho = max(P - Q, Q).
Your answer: 17.8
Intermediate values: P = 18.4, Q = 17.8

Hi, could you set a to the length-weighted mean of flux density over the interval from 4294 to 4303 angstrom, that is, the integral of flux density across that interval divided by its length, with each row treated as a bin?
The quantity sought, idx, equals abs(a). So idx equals 20.7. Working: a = 20.7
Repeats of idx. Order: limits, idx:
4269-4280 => 23.8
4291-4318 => 21.0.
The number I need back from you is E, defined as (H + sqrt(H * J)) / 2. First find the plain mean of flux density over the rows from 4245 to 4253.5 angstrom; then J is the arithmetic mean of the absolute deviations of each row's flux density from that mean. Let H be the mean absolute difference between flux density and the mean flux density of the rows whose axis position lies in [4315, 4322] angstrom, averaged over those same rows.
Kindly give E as 1.9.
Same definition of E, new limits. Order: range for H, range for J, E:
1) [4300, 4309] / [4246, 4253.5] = 1.8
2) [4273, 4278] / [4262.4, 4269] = 0.7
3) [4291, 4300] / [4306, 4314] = 1.3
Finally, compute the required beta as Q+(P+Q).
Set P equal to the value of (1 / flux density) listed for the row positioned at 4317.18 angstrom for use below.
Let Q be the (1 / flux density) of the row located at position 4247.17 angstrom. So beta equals 0.121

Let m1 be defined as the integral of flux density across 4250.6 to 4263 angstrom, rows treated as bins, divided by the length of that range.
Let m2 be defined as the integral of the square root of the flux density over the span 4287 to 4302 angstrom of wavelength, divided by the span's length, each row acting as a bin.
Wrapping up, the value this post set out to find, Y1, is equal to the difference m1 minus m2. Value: 19.4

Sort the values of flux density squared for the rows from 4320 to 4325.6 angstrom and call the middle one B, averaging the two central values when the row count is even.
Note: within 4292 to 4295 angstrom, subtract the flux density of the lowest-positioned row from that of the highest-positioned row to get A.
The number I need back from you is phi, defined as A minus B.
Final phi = -504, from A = 2.5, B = 506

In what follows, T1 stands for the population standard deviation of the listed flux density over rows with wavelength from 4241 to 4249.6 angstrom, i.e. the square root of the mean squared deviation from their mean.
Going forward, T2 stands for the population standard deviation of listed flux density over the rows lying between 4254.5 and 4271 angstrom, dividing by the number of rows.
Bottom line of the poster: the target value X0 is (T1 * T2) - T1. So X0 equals 1.58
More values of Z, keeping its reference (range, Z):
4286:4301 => 15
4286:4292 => 6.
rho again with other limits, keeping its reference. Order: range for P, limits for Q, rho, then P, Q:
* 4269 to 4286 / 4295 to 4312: 15.7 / 18.7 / 15.7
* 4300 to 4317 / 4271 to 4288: 18.3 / 15.8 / 18.3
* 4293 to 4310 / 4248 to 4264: 17.5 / 15.9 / 17.5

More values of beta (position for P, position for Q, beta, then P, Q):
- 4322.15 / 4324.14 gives 0.139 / 0.044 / 0.048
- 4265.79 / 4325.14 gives 0.140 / 0.049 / 0.045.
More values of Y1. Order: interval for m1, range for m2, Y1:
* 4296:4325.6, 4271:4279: 16.8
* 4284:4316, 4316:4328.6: 16.4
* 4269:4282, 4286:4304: 19.4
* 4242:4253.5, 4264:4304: 20.2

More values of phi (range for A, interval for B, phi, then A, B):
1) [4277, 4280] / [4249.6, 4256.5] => -487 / 0.2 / 487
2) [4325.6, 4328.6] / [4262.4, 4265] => -504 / 0.4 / 505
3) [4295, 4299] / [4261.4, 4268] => -526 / -1.2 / 525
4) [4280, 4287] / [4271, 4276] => -535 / -1.7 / 533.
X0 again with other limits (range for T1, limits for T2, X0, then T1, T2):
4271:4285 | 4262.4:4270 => 1.32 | 1.0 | 2.32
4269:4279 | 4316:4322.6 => 1.85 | 1.4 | 2.29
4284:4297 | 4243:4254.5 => 1.75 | 1.3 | 2.36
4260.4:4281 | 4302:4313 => 1.37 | 1.8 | 1.78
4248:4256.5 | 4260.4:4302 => 2.52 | 2.0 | 2.28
